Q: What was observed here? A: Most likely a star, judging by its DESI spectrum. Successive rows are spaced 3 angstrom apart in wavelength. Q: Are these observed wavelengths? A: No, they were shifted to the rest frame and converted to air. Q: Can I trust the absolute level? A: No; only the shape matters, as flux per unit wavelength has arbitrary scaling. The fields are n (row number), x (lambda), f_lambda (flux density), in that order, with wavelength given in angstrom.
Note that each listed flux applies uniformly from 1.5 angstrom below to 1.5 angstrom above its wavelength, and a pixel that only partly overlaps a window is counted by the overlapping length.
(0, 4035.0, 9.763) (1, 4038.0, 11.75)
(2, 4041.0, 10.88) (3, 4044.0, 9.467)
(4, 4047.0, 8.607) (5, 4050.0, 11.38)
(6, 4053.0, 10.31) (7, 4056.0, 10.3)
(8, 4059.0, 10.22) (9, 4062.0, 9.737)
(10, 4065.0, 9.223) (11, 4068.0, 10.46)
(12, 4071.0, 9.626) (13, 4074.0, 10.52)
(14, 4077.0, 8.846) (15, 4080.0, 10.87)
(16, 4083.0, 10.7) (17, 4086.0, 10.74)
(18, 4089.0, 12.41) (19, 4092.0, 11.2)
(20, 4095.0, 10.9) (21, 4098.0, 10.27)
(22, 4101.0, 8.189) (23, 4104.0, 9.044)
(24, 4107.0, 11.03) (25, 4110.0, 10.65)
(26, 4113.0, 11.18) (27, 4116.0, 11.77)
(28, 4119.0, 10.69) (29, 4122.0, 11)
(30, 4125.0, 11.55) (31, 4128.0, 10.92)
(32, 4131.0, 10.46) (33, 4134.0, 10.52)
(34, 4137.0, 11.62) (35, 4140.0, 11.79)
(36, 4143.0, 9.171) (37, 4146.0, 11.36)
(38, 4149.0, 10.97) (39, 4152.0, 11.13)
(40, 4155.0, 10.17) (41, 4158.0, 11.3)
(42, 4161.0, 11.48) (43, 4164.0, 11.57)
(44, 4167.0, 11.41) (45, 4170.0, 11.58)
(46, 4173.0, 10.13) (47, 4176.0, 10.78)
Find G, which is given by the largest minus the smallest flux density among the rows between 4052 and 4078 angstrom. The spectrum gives 1.7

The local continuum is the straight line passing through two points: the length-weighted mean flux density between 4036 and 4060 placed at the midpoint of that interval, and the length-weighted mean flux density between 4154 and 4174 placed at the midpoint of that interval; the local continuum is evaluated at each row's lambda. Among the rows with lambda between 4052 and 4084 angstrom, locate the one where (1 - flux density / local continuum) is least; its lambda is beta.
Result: 4080.0 angstrom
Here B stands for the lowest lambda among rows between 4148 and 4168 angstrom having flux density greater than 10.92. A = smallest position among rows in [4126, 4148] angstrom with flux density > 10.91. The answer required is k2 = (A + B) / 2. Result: 4138.5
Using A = 4128.0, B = 4149.0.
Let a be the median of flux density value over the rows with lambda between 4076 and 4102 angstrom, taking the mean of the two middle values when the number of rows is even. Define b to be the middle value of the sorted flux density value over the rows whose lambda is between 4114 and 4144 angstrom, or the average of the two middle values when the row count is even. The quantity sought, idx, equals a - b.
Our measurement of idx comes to -0.2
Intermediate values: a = 10.7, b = 11.0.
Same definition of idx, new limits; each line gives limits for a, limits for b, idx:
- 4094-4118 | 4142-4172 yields -0.6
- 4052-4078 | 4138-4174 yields -1.1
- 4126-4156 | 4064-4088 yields 0.5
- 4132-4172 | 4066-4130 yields 0.6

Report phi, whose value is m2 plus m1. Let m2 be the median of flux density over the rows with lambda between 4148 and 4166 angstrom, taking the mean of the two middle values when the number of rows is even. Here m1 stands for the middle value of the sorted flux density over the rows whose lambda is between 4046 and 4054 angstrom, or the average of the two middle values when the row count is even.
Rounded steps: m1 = 10.3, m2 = 11.2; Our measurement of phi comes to 21.5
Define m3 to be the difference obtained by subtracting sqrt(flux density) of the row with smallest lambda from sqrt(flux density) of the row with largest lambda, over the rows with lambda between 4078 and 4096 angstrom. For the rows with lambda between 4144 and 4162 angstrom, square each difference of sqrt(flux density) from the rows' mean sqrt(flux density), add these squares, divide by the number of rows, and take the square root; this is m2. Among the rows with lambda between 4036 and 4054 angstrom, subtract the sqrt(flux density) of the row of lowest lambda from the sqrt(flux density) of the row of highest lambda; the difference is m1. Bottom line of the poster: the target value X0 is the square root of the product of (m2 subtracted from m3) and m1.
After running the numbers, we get 0.12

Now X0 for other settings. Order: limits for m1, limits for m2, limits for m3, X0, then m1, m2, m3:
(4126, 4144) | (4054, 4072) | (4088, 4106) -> 0.40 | -0.28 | 0.07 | -0.52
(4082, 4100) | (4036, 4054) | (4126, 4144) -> 0.17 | -0.07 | 0.17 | -0.28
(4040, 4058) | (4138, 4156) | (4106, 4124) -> 0.11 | -0.09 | 0.13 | 0.00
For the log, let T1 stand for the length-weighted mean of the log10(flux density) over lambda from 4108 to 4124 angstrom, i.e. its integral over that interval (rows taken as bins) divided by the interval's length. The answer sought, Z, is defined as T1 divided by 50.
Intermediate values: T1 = 1.04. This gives 0.0209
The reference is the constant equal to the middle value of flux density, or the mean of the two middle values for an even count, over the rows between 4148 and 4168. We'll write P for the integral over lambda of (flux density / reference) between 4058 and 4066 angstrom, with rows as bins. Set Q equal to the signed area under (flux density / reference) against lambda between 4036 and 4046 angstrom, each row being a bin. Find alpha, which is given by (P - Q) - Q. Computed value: -11.8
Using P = 6.9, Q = 9.3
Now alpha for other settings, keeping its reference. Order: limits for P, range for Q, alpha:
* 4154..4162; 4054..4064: -10.0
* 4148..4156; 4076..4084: -6.8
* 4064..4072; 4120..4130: -12.7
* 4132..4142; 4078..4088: -9.2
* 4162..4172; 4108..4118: -9.6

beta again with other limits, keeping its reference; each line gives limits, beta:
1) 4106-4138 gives 4116.0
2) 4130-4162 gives 4140.0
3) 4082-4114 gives 4089.0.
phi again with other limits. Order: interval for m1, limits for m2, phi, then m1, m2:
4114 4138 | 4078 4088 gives 21.7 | 11.0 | 10.7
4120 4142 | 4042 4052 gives 20.5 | 11.0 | 9.5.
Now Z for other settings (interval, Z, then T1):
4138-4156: 0.0206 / 1.03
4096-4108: 0.0196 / 0.98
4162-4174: 0.0210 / 1.05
